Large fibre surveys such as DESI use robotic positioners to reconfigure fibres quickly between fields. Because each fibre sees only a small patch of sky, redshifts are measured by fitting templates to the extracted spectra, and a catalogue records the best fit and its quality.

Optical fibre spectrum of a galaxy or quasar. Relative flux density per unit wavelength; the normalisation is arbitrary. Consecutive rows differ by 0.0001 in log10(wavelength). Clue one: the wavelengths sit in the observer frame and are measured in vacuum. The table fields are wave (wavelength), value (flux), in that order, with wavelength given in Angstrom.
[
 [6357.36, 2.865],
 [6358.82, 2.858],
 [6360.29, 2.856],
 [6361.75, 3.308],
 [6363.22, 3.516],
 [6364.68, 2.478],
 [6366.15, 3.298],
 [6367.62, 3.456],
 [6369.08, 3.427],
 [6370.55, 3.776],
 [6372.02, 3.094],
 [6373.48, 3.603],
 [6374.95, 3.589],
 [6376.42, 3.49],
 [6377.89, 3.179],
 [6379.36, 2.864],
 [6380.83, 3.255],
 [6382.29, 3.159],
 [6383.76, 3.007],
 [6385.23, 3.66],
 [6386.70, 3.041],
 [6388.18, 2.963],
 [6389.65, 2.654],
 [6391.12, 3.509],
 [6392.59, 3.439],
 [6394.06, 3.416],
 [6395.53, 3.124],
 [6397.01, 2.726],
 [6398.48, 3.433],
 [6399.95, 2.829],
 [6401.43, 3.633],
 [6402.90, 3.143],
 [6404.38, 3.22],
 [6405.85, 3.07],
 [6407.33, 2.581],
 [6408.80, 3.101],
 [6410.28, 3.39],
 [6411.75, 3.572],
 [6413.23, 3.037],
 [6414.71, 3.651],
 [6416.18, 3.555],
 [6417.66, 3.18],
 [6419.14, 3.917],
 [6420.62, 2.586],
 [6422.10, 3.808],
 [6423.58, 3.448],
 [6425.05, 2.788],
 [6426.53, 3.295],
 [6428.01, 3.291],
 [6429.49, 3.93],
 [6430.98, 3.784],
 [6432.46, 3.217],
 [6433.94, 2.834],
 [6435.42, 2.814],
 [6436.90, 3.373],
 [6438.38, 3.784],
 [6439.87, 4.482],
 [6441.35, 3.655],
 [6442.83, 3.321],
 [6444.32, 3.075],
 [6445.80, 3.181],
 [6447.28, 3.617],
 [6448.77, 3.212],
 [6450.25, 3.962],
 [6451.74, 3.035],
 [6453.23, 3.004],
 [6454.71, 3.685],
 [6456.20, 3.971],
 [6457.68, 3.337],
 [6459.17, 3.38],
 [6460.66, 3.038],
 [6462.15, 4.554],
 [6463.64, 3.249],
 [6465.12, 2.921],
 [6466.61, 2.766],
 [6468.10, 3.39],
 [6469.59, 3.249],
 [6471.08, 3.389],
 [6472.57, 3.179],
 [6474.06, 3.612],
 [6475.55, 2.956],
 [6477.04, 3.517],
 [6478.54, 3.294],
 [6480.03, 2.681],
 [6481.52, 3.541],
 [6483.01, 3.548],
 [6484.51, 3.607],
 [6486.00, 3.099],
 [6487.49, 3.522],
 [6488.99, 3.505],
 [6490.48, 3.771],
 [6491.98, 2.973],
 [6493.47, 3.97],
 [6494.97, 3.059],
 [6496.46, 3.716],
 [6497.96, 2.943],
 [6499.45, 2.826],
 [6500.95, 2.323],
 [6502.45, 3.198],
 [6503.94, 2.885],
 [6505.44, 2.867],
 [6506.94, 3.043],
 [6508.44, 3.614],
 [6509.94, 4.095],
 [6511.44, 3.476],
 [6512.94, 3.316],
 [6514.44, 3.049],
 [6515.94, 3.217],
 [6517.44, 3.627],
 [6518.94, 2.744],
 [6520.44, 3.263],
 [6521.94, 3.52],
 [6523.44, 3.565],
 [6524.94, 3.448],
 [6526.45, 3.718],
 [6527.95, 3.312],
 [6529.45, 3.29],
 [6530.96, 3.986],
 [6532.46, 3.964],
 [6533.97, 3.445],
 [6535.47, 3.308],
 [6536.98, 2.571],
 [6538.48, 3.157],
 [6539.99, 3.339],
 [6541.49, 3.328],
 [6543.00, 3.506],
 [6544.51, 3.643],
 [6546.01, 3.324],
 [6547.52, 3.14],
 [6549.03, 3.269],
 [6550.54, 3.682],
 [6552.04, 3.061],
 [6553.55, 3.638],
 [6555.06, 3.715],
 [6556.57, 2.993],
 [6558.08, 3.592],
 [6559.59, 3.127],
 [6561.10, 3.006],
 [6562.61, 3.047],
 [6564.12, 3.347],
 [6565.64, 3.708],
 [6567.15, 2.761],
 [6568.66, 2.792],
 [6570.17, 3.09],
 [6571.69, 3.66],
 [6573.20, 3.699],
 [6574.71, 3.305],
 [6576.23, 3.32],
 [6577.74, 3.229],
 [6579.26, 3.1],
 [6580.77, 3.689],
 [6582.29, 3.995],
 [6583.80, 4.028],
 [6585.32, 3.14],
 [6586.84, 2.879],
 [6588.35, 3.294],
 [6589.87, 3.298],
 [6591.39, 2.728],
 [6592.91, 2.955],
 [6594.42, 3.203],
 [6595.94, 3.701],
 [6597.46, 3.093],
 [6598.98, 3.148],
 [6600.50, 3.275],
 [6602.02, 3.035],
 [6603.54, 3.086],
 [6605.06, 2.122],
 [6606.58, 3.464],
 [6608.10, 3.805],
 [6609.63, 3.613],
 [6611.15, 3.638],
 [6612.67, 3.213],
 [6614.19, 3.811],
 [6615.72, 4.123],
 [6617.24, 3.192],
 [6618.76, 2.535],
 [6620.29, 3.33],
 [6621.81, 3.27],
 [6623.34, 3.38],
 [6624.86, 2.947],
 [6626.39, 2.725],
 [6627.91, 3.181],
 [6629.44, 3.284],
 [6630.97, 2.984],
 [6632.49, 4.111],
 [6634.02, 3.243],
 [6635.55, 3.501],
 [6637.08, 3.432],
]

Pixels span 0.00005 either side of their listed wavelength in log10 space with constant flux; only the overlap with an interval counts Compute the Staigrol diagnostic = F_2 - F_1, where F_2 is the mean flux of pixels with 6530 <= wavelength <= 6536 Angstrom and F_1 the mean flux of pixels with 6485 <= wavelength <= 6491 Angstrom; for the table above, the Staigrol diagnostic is 0.20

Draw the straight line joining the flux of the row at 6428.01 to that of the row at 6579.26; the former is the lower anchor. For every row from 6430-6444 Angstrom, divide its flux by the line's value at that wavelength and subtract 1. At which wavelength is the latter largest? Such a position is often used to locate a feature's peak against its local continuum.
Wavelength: 6439.87 Angstrom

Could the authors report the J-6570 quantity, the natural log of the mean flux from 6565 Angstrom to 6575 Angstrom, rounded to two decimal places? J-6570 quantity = 1.19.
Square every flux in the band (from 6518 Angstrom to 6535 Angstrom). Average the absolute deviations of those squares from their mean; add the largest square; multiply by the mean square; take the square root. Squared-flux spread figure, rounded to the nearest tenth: 14.7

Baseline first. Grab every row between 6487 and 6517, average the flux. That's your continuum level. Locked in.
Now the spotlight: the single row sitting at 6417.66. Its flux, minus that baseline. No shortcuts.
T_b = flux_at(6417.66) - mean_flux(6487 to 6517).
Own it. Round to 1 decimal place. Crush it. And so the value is -0.1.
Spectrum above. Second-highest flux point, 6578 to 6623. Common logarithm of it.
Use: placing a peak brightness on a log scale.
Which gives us 0.61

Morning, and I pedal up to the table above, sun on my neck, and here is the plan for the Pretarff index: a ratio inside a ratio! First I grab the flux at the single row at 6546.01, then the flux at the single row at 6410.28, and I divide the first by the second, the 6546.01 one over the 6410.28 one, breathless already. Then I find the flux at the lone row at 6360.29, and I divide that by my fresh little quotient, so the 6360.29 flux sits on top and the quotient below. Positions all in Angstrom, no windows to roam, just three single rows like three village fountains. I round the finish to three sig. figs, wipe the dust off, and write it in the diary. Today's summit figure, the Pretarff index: 2.91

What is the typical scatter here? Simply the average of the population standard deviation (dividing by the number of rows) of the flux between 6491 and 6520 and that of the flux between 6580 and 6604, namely 0.40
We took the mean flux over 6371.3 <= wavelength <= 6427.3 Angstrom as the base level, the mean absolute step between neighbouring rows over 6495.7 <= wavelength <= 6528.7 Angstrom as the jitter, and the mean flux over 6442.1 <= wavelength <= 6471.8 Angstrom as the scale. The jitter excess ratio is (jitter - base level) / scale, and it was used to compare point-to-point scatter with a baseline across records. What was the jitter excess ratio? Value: -0.85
